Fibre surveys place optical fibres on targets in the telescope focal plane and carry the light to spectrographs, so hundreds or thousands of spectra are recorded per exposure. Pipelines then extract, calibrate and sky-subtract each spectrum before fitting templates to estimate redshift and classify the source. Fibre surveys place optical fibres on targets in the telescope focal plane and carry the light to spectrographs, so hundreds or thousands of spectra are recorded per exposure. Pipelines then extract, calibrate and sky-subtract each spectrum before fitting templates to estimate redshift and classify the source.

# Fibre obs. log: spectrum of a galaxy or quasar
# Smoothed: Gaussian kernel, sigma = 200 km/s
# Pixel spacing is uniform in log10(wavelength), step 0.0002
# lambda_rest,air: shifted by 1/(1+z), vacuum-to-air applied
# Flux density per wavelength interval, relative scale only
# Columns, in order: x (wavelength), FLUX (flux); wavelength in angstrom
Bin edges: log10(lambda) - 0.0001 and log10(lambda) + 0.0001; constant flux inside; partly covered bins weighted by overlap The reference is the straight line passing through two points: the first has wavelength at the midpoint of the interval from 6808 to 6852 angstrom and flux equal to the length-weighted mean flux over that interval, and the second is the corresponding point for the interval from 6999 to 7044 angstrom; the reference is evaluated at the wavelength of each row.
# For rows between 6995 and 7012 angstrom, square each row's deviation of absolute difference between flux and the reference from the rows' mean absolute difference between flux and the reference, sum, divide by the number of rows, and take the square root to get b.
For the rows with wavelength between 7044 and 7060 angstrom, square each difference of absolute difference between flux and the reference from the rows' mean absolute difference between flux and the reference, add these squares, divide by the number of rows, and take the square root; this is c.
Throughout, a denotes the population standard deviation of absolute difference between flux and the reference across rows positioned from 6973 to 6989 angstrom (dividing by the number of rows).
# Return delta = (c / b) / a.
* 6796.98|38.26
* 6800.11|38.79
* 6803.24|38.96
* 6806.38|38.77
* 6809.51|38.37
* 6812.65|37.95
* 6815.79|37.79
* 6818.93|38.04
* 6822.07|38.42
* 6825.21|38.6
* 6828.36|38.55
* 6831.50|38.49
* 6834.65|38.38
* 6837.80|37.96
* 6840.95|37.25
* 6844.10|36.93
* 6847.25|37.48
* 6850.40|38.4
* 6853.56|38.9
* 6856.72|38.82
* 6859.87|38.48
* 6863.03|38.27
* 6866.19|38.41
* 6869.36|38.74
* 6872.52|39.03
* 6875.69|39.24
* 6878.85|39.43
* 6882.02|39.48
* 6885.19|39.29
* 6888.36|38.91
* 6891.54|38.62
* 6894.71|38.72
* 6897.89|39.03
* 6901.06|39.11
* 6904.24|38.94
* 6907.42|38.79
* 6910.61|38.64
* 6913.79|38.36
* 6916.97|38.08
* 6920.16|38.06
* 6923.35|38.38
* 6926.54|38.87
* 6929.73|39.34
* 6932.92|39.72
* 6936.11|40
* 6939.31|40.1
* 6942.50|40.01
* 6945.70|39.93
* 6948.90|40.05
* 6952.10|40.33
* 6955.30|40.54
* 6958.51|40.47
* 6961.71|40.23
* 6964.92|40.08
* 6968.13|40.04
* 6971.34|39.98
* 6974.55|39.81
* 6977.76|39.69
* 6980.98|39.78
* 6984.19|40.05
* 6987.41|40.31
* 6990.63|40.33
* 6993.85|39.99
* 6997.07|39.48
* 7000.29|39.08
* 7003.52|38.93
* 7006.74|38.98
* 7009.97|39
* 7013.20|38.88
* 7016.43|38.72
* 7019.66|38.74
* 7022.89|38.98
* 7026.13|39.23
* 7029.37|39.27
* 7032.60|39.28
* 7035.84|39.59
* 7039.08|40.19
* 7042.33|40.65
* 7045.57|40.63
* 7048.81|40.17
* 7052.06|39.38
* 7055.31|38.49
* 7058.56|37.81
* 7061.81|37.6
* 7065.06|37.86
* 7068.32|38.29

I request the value 24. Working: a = 0.201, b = 0.11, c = 0.53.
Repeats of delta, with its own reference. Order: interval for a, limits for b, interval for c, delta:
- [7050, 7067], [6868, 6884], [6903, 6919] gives 1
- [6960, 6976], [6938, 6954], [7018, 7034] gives 9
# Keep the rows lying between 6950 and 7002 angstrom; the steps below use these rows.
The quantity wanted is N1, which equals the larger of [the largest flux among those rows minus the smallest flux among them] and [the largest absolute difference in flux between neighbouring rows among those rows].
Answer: 1.5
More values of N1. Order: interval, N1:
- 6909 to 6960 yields 2.5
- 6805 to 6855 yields 2.0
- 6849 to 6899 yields 1.2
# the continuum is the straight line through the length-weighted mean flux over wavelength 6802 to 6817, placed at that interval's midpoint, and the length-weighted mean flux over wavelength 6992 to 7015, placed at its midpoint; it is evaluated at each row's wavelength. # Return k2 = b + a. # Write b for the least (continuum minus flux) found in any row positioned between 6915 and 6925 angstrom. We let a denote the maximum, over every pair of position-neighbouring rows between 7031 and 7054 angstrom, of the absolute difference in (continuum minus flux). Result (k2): 1.3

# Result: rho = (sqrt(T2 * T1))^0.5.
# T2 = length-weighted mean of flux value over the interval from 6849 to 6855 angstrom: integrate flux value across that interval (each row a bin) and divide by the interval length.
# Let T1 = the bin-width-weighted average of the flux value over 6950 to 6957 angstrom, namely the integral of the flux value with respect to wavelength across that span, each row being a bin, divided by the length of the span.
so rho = 6.28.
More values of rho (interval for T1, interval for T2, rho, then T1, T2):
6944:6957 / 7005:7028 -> 6.29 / 40.19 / 38.9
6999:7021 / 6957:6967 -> 6.29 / 38.90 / 40.2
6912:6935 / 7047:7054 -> 6.26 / 38.73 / 39.7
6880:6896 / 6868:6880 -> 6.25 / 39.01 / 39.1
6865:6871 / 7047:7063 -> 6.22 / 38.57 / 38.7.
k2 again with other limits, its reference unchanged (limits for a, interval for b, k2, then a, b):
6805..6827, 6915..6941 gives -0.7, 0.4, -1.2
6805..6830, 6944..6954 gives -0.9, 0.4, -1.4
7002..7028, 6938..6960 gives -1.3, 0.2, -1.5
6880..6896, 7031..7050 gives -0.9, 0.4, -1.3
